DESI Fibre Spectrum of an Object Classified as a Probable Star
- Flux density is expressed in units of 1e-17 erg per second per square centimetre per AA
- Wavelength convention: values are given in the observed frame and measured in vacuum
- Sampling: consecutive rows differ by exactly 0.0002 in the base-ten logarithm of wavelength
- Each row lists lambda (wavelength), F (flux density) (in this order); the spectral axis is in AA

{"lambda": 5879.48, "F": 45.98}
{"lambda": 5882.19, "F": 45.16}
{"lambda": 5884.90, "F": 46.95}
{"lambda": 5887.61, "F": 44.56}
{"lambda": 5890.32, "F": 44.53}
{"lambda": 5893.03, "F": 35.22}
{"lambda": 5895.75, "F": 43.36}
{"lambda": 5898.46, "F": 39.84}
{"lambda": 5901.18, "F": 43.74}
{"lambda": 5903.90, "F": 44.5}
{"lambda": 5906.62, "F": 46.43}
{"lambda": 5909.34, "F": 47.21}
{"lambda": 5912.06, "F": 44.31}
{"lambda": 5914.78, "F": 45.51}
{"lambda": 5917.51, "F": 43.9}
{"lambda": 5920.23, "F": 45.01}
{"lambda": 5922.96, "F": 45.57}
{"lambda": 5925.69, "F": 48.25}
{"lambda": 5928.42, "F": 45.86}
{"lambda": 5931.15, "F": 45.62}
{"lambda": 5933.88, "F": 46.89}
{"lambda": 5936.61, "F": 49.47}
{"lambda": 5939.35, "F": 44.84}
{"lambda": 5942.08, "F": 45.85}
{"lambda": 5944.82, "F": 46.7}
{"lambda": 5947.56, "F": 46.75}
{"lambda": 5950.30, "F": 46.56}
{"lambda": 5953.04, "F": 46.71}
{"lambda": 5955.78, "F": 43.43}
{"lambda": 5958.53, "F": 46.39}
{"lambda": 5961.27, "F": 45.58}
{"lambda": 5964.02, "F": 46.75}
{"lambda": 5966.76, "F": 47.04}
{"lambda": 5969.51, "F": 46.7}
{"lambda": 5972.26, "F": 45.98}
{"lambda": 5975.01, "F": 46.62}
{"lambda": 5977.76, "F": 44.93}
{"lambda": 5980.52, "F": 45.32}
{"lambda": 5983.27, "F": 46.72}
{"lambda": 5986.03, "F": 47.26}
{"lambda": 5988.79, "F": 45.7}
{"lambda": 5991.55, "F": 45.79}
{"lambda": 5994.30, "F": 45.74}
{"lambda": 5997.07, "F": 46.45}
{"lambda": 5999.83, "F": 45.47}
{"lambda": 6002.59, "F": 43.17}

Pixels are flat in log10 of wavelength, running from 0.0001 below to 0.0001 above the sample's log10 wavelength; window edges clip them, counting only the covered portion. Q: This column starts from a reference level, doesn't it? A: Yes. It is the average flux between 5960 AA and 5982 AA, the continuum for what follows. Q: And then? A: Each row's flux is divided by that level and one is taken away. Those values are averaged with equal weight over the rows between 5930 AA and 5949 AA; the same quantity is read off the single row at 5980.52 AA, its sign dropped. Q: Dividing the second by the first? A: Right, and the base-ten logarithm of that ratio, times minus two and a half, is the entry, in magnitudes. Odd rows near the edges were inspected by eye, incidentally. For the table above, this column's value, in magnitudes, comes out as -0.6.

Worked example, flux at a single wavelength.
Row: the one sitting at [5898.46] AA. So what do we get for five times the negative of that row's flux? -199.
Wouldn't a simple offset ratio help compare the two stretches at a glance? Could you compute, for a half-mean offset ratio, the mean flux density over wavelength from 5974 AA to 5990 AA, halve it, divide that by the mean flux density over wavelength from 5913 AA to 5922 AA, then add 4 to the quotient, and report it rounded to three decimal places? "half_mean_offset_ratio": 4.514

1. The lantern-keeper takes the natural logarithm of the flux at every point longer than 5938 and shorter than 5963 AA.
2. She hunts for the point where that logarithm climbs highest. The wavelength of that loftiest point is 5947.56 AA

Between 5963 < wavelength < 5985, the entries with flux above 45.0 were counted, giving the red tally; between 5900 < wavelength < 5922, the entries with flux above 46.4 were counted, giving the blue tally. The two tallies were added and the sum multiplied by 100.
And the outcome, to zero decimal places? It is 900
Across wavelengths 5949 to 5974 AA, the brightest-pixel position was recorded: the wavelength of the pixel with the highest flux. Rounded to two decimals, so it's 5966.76 AA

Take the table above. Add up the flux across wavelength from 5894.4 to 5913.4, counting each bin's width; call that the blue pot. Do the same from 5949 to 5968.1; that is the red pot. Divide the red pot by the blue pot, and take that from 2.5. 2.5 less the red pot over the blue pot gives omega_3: 1.45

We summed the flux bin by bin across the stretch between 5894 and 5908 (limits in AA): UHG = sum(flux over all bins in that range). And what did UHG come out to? 218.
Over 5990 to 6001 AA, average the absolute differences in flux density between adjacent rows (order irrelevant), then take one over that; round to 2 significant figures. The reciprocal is 1.7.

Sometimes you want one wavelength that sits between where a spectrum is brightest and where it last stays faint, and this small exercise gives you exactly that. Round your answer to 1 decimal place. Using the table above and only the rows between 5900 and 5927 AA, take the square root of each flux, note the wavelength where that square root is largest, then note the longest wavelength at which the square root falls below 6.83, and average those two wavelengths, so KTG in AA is 5924.3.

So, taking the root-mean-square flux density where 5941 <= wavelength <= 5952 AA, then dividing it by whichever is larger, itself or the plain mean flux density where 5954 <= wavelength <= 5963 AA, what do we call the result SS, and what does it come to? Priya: 1.000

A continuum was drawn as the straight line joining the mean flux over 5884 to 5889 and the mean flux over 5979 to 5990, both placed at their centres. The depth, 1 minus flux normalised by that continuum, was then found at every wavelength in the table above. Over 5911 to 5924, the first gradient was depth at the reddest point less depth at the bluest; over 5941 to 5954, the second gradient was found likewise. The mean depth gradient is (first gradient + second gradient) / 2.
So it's -0.022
